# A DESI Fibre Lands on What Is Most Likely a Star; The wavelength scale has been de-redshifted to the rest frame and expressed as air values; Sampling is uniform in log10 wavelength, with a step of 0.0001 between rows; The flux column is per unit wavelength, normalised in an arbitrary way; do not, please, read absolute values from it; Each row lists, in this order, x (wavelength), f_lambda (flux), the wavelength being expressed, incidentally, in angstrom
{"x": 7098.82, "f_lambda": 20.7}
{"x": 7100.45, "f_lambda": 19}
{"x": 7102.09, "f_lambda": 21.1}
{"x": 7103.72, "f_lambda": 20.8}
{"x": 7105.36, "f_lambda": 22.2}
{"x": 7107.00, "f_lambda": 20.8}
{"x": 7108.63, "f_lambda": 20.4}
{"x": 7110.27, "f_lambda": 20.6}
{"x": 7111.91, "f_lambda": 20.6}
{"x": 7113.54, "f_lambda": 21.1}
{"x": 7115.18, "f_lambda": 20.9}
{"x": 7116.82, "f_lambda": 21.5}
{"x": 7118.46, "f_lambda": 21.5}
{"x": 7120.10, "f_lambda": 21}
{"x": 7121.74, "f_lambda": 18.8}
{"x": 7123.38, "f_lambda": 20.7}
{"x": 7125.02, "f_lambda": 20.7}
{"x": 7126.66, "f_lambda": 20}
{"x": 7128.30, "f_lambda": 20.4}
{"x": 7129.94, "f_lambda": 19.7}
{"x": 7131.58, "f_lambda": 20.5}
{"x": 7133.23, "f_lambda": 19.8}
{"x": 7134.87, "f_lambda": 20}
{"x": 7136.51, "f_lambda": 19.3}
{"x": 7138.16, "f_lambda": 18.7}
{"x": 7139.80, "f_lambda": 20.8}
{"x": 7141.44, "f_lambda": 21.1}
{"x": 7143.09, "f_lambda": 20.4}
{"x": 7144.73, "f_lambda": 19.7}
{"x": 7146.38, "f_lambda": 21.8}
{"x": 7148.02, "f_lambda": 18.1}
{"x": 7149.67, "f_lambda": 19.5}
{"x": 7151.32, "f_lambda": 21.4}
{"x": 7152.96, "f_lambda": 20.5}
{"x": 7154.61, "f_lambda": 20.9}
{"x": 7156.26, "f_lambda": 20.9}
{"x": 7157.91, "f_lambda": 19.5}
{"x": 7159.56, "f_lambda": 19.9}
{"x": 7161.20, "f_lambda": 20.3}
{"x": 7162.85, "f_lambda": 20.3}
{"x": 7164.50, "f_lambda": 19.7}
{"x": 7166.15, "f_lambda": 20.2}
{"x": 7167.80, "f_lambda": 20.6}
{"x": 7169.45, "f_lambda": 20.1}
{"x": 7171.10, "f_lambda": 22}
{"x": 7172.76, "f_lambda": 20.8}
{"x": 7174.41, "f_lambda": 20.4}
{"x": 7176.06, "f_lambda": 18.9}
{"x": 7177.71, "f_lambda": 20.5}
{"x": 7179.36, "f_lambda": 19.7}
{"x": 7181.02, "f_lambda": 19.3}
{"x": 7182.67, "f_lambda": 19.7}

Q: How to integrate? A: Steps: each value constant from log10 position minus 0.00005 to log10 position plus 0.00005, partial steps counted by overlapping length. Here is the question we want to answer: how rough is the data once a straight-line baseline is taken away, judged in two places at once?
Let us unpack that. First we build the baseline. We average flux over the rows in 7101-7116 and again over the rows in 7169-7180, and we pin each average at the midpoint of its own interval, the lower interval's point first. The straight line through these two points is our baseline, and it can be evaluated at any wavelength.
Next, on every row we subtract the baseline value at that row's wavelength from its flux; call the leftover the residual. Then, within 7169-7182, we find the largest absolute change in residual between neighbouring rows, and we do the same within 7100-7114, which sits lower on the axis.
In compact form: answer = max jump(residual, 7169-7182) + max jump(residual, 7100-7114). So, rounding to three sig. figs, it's 4.03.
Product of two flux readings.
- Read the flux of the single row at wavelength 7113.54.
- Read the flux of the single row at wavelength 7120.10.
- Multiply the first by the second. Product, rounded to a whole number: 443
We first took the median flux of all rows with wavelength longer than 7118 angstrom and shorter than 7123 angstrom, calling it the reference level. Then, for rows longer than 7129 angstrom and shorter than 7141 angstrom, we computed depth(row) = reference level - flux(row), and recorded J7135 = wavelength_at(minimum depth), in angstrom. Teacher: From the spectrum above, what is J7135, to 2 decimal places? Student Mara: 7139.80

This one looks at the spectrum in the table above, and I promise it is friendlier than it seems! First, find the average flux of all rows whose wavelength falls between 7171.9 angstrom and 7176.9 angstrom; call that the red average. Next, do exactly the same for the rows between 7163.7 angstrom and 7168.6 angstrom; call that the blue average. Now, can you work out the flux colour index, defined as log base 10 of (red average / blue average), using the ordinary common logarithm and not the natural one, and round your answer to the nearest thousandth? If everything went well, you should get -0.003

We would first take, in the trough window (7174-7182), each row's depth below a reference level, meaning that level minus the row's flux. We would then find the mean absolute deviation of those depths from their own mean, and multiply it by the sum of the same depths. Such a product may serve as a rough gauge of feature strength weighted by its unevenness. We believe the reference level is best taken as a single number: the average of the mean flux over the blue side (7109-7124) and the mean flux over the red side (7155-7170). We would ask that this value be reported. 1.9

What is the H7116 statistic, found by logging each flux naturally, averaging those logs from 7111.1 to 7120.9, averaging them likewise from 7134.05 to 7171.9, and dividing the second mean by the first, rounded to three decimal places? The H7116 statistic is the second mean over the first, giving 0.986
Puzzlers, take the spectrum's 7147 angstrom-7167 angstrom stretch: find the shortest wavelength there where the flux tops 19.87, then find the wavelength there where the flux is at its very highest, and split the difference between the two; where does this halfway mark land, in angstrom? 7151.3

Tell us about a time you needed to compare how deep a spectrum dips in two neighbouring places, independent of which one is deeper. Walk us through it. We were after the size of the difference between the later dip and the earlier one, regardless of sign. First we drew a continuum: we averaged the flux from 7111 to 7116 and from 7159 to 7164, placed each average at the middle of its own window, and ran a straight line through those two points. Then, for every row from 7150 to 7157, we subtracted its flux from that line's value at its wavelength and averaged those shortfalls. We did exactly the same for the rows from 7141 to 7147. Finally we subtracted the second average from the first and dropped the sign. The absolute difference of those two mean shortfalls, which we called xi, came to 0.3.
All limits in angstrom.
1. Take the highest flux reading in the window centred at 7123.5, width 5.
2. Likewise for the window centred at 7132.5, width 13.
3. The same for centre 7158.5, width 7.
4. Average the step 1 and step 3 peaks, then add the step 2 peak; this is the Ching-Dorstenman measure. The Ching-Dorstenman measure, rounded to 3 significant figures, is 41.3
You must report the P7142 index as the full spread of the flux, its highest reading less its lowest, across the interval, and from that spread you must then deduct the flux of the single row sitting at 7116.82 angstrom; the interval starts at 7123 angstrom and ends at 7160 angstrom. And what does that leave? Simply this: -17.8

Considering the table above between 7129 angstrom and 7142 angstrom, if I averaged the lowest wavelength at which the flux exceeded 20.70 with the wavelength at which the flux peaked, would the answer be 7140.6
